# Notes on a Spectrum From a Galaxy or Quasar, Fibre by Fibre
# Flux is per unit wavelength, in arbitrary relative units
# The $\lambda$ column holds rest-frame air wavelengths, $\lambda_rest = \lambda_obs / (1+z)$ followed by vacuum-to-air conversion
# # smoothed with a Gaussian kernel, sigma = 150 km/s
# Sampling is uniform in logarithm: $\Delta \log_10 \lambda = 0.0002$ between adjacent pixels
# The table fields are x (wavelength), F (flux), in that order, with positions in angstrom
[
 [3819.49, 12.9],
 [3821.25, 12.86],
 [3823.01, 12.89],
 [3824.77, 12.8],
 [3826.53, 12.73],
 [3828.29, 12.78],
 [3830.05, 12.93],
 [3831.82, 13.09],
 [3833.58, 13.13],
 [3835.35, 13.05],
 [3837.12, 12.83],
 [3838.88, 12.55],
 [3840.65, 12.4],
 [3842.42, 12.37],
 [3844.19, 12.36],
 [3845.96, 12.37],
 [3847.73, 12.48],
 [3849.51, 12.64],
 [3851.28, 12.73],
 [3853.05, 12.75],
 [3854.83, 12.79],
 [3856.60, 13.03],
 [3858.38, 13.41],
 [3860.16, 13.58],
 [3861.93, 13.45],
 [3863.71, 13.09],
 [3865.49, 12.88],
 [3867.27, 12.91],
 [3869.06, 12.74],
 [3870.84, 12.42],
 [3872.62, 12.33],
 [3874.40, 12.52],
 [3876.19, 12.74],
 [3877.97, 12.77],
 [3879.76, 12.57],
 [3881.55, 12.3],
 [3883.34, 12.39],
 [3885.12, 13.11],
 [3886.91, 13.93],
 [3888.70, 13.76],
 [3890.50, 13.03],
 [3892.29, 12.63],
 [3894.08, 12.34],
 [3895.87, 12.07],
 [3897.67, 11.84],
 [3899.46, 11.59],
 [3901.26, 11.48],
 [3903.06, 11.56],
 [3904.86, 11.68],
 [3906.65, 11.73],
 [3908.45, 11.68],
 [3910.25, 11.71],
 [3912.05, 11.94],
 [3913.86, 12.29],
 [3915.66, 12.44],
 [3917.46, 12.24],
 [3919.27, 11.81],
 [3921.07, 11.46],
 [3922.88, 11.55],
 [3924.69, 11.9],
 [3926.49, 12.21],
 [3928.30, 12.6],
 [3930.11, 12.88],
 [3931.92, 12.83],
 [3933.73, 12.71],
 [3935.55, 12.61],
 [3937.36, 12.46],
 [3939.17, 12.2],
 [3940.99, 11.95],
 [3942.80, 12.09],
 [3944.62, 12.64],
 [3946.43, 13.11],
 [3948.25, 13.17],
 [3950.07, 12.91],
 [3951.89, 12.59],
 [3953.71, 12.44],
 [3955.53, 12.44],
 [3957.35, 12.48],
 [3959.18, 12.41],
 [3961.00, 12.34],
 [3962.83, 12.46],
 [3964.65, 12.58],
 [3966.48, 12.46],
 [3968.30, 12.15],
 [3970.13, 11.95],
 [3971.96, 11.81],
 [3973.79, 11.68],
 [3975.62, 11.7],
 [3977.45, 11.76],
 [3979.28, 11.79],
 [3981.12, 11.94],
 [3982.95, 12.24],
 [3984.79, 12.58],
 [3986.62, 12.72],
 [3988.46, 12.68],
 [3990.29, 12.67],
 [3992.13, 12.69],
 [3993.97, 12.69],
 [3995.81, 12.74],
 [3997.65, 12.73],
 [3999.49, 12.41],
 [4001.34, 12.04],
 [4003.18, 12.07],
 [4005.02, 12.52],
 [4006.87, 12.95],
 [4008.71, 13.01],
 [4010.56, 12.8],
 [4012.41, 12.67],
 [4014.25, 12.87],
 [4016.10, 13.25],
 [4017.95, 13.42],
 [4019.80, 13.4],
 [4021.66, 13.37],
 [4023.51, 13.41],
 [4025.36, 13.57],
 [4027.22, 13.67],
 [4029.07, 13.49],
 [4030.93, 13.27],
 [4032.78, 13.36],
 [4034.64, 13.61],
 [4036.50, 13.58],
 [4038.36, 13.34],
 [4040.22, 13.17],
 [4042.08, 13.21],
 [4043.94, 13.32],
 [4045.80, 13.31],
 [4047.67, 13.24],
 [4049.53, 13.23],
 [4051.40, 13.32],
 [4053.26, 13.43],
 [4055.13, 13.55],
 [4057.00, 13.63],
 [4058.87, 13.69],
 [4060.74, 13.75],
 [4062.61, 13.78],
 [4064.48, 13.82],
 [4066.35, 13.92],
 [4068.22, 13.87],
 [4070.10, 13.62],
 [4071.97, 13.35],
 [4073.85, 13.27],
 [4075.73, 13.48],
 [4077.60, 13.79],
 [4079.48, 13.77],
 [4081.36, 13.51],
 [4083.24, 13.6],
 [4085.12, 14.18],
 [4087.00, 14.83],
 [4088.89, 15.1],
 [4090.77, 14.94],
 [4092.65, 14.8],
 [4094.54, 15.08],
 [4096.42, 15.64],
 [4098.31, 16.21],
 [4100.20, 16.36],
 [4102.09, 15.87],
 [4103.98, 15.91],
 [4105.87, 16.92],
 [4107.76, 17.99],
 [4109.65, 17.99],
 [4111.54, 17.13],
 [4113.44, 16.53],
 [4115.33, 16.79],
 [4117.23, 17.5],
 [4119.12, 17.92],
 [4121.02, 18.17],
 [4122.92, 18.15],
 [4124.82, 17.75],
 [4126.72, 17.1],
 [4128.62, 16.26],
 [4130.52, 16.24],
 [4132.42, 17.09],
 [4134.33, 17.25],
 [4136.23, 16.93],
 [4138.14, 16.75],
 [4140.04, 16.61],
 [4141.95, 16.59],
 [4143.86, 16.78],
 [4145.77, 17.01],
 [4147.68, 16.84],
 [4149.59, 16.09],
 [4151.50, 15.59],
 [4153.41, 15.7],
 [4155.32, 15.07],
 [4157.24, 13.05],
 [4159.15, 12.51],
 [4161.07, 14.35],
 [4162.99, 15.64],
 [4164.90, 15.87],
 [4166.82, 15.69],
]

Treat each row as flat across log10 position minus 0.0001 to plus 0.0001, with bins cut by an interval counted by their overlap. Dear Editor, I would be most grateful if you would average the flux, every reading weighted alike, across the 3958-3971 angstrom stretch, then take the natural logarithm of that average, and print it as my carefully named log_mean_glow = 2.51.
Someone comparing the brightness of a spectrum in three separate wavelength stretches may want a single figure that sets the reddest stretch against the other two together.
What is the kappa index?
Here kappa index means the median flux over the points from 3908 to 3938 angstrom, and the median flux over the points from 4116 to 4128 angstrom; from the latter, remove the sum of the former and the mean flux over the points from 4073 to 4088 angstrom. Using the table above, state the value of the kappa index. -8.2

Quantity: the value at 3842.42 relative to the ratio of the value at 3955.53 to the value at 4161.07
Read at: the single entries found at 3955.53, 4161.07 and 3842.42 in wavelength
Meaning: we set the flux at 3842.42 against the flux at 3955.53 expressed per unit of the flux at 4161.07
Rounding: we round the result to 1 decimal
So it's 14.3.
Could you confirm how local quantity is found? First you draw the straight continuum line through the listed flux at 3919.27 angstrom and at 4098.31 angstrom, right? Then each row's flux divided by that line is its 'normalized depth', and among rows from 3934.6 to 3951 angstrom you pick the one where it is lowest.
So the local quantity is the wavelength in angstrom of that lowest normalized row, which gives 3940.99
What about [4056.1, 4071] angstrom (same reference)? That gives 4070.10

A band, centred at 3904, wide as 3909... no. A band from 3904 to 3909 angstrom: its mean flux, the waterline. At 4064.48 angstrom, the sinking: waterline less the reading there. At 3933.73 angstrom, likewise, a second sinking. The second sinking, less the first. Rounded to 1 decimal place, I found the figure 1.1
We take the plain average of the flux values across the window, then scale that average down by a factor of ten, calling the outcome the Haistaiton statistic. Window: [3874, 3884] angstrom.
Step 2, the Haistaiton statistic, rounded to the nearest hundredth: 1.25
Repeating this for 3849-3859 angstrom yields 1.29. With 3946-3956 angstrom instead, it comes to 1.28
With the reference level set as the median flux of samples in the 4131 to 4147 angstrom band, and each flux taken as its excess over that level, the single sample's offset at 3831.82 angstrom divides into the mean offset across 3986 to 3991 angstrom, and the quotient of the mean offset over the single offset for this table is 1.1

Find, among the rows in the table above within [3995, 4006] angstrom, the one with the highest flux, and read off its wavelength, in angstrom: 3995.81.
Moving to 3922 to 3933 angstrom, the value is 3930.11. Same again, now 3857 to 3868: 3860.16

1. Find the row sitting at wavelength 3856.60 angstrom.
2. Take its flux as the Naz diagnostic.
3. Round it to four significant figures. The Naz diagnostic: 13.03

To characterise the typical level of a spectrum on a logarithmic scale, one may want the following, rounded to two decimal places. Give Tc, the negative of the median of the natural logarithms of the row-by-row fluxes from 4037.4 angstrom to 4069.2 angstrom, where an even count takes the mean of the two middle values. -2.60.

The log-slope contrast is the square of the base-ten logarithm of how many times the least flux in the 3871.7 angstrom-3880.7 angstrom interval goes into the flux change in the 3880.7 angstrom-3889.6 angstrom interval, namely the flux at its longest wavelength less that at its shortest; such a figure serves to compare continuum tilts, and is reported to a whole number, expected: 1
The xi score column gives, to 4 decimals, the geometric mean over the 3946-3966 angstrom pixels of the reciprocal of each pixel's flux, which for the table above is 0.0792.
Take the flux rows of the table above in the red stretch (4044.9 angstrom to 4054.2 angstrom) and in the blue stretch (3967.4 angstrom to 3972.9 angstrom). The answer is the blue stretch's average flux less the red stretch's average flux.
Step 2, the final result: -1.3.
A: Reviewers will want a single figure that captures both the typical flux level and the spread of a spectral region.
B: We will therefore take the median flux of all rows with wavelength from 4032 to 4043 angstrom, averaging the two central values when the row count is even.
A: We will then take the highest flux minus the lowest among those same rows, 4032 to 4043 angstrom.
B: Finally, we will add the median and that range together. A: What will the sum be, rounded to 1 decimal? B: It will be 13.8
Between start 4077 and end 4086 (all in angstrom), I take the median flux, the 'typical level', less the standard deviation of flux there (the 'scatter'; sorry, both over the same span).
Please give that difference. 14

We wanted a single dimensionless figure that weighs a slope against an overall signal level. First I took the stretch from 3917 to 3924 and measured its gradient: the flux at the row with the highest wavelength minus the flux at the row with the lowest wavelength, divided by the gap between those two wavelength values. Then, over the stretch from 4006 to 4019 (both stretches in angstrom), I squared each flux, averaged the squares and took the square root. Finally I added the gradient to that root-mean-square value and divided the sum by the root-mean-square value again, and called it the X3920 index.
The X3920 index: 0.99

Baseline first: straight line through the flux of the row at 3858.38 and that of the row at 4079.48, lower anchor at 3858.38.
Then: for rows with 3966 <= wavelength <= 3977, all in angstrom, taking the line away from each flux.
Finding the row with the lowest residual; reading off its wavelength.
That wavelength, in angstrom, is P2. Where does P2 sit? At 3973.79 angstrom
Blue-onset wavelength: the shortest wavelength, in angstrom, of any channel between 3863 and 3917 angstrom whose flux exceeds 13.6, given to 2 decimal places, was 3886.91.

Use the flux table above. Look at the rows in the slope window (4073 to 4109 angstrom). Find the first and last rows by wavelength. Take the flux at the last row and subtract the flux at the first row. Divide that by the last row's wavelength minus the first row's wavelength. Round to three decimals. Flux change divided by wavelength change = 0.139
